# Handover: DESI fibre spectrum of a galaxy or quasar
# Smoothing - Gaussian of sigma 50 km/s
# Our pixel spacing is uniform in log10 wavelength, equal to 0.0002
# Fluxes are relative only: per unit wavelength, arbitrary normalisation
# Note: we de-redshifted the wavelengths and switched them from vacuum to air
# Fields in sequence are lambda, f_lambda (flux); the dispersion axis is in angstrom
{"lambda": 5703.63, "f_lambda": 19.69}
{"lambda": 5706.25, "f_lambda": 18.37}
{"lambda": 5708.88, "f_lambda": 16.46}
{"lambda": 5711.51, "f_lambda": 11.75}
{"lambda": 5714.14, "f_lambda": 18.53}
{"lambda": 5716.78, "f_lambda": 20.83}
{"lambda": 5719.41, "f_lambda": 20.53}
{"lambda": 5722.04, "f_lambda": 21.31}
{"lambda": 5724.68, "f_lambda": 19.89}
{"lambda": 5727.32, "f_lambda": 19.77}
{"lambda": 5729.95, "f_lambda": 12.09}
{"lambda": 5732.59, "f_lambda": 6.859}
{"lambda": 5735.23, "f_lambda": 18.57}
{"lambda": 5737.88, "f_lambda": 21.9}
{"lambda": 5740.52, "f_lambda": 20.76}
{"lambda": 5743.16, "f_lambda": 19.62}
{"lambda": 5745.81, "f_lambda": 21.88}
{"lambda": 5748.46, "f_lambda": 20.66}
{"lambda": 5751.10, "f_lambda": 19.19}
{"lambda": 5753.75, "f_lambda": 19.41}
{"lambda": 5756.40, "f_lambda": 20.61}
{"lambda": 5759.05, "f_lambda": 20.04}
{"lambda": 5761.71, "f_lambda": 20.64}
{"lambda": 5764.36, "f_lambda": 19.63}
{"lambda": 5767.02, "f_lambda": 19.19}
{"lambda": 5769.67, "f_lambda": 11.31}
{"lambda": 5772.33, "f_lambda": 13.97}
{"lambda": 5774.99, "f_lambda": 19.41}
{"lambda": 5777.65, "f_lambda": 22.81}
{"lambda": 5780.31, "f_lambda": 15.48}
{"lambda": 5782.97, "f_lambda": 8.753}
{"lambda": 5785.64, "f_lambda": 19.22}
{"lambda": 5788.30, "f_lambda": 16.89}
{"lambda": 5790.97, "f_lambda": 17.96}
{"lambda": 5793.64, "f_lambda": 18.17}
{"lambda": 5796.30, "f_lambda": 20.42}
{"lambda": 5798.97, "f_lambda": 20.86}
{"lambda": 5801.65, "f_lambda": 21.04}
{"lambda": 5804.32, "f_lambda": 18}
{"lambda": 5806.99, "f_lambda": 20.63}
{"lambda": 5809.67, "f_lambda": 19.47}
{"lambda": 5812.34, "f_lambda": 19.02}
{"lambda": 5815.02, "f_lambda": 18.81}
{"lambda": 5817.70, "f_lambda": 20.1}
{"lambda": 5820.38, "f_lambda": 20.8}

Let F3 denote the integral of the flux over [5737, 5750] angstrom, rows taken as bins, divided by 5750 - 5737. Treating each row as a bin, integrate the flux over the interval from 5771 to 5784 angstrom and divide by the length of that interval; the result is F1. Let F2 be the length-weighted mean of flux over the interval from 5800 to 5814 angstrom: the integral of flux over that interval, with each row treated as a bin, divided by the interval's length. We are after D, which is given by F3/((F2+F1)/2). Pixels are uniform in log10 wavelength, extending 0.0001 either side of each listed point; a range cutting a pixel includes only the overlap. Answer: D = 1.17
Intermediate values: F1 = 16.3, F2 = 19.6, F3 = 20.9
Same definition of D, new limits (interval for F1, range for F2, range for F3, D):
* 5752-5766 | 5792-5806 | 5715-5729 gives 1.02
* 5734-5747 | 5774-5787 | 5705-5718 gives 0.91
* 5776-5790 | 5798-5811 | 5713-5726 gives 1.10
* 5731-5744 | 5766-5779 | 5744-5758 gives 1.17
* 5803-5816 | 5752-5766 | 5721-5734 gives 0.81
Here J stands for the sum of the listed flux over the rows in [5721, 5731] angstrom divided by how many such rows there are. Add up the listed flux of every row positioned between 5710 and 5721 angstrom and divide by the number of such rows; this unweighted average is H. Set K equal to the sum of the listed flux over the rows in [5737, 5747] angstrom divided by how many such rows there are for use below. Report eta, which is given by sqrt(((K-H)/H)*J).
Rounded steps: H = 17.9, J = 18.3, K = 21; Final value 1.8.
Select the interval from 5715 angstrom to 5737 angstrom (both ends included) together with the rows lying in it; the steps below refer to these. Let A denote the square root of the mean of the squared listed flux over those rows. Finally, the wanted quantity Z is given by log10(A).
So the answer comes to 1.26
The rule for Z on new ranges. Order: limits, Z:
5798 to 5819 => 1.30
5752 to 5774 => 1.26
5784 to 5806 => 1.28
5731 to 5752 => 1.28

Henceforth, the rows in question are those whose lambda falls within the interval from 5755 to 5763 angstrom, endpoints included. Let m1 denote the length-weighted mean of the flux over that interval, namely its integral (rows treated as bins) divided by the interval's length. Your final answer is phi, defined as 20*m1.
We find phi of 408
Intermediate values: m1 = 20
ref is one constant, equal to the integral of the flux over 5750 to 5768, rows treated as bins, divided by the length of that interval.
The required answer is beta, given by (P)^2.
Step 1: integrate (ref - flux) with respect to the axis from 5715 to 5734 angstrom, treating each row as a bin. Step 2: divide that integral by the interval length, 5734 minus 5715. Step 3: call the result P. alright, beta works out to 6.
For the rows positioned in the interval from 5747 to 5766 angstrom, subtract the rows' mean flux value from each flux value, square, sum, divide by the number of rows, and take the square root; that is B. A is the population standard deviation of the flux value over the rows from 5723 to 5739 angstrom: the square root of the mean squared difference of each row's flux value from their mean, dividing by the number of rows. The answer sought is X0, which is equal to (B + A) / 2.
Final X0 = 2.9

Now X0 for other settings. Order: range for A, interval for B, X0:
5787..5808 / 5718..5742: 3.2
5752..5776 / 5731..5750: 4.0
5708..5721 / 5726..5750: 4.1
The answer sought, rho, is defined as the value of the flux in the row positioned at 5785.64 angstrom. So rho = 19.22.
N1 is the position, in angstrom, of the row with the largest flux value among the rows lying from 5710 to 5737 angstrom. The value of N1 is 5722.04 angstrom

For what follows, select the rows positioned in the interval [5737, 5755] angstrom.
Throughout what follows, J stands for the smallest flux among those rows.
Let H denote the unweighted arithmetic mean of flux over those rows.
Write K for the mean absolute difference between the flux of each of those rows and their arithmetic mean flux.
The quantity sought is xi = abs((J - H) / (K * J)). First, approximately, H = 20.5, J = 19.19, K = 0.9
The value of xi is 0.07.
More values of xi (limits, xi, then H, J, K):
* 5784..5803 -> 0.10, 19.2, 16.89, 1.3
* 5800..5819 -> 0.10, 19.6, 18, 0.9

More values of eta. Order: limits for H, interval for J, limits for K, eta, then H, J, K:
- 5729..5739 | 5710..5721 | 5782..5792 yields 1.0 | 14.9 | 17.9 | 16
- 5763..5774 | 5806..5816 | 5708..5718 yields 1.0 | 16.0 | 19.5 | 17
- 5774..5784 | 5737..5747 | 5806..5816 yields 1.9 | 16.6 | 21.0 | 19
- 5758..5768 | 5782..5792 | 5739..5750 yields 0.8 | 19.9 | 15.7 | 21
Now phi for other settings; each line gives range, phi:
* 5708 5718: 337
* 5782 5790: 307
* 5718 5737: 343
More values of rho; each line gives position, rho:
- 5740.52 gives 20.76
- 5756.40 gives 20.61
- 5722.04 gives 21.31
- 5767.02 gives 19.19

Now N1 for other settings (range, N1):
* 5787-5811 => 5801.65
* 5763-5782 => 5777.65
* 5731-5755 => 5737.88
